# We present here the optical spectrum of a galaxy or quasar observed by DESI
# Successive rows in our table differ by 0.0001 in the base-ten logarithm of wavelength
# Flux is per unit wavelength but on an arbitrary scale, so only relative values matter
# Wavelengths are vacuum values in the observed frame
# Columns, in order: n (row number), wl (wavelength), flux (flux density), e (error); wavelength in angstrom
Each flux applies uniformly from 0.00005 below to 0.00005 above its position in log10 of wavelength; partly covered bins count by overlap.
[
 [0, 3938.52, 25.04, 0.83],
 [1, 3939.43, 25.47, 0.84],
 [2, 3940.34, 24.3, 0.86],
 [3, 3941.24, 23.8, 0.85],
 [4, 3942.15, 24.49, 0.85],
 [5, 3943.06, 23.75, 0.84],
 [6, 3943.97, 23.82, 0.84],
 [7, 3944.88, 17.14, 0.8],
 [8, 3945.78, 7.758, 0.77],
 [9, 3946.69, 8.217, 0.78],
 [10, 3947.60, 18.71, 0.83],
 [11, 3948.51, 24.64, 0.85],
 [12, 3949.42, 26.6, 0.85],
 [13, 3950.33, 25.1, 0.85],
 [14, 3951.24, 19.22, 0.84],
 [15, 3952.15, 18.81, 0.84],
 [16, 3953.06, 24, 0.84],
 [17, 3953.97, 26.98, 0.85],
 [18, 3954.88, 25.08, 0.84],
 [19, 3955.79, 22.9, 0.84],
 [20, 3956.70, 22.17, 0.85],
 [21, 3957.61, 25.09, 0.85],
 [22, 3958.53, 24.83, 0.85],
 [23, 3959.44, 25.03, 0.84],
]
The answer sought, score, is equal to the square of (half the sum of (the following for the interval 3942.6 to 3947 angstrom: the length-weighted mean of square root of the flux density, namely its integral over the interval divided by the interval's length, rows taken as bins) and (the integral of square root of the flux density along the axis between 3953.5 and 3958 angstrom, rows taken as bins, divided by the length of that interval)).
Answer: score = 19.8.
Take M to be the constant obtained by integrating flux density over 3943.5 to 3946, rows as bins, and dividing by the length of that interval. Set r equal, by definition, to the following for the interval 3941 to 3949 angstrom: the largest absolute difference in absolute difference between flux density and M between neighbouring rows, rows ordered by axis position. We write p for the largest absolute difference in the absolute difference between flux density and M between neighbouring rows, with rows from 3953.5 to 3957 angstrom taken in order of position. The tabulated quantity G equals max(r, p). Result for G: 9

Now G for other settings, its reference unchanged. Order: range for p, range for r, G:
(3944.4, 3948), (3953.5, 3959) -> 9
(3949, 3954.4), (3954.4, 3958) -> 6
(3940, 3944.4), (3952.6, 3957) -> 3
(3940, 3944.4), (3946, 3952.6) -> 7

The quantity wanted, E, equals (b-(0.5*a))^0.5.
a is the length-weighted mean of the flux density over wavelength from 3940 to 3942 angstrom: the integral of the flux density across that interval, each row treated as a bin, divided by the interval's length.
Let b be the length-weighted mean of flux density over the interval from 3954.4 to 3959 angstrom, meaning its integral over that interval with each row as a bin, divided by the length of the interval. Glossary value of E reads 3.5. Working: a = 24.2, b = 24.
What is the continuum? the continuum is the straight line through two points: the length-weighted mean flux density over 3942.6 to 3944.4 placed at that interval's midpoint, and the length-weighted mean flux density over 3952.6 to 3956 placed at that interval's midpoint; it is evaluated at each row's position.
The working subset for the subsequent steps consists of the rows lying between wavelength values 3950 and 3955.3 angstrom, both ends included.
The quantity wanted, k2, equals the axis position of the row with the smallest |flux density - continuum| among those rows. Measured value 3954.88 angstrom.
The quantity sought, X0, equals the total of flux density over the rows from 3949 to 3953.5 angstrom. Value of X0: 114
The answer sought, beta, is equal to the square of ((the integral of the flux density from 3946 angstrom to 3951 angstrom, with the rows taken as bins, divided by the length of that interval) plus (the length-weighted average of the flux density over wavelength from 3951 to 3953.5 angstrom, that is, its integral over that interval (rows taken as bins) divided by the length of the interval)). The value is 1661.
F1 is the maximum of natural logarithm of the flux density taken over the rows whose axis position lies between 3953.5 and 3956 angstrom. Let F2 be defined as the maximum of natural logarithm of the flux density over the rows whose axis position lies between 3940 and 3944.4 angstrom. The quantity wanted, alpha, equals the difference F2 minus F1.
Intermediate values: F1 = 3.30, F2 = 3.20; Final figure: -0.10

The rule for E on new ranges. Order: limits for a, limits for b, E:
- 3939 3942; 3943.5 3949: 2.1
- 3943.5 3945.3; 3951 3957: 3.6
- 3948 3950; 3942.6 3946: 2.5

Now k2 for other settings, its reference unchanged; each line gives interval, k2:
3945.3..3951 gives 3948.51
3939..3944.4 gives 3943.97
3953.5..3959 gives 3957.61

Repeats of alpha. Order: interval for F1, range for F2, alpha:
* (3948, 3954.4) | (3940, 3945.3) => -0.10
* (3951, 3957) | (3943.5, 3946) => -0.12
